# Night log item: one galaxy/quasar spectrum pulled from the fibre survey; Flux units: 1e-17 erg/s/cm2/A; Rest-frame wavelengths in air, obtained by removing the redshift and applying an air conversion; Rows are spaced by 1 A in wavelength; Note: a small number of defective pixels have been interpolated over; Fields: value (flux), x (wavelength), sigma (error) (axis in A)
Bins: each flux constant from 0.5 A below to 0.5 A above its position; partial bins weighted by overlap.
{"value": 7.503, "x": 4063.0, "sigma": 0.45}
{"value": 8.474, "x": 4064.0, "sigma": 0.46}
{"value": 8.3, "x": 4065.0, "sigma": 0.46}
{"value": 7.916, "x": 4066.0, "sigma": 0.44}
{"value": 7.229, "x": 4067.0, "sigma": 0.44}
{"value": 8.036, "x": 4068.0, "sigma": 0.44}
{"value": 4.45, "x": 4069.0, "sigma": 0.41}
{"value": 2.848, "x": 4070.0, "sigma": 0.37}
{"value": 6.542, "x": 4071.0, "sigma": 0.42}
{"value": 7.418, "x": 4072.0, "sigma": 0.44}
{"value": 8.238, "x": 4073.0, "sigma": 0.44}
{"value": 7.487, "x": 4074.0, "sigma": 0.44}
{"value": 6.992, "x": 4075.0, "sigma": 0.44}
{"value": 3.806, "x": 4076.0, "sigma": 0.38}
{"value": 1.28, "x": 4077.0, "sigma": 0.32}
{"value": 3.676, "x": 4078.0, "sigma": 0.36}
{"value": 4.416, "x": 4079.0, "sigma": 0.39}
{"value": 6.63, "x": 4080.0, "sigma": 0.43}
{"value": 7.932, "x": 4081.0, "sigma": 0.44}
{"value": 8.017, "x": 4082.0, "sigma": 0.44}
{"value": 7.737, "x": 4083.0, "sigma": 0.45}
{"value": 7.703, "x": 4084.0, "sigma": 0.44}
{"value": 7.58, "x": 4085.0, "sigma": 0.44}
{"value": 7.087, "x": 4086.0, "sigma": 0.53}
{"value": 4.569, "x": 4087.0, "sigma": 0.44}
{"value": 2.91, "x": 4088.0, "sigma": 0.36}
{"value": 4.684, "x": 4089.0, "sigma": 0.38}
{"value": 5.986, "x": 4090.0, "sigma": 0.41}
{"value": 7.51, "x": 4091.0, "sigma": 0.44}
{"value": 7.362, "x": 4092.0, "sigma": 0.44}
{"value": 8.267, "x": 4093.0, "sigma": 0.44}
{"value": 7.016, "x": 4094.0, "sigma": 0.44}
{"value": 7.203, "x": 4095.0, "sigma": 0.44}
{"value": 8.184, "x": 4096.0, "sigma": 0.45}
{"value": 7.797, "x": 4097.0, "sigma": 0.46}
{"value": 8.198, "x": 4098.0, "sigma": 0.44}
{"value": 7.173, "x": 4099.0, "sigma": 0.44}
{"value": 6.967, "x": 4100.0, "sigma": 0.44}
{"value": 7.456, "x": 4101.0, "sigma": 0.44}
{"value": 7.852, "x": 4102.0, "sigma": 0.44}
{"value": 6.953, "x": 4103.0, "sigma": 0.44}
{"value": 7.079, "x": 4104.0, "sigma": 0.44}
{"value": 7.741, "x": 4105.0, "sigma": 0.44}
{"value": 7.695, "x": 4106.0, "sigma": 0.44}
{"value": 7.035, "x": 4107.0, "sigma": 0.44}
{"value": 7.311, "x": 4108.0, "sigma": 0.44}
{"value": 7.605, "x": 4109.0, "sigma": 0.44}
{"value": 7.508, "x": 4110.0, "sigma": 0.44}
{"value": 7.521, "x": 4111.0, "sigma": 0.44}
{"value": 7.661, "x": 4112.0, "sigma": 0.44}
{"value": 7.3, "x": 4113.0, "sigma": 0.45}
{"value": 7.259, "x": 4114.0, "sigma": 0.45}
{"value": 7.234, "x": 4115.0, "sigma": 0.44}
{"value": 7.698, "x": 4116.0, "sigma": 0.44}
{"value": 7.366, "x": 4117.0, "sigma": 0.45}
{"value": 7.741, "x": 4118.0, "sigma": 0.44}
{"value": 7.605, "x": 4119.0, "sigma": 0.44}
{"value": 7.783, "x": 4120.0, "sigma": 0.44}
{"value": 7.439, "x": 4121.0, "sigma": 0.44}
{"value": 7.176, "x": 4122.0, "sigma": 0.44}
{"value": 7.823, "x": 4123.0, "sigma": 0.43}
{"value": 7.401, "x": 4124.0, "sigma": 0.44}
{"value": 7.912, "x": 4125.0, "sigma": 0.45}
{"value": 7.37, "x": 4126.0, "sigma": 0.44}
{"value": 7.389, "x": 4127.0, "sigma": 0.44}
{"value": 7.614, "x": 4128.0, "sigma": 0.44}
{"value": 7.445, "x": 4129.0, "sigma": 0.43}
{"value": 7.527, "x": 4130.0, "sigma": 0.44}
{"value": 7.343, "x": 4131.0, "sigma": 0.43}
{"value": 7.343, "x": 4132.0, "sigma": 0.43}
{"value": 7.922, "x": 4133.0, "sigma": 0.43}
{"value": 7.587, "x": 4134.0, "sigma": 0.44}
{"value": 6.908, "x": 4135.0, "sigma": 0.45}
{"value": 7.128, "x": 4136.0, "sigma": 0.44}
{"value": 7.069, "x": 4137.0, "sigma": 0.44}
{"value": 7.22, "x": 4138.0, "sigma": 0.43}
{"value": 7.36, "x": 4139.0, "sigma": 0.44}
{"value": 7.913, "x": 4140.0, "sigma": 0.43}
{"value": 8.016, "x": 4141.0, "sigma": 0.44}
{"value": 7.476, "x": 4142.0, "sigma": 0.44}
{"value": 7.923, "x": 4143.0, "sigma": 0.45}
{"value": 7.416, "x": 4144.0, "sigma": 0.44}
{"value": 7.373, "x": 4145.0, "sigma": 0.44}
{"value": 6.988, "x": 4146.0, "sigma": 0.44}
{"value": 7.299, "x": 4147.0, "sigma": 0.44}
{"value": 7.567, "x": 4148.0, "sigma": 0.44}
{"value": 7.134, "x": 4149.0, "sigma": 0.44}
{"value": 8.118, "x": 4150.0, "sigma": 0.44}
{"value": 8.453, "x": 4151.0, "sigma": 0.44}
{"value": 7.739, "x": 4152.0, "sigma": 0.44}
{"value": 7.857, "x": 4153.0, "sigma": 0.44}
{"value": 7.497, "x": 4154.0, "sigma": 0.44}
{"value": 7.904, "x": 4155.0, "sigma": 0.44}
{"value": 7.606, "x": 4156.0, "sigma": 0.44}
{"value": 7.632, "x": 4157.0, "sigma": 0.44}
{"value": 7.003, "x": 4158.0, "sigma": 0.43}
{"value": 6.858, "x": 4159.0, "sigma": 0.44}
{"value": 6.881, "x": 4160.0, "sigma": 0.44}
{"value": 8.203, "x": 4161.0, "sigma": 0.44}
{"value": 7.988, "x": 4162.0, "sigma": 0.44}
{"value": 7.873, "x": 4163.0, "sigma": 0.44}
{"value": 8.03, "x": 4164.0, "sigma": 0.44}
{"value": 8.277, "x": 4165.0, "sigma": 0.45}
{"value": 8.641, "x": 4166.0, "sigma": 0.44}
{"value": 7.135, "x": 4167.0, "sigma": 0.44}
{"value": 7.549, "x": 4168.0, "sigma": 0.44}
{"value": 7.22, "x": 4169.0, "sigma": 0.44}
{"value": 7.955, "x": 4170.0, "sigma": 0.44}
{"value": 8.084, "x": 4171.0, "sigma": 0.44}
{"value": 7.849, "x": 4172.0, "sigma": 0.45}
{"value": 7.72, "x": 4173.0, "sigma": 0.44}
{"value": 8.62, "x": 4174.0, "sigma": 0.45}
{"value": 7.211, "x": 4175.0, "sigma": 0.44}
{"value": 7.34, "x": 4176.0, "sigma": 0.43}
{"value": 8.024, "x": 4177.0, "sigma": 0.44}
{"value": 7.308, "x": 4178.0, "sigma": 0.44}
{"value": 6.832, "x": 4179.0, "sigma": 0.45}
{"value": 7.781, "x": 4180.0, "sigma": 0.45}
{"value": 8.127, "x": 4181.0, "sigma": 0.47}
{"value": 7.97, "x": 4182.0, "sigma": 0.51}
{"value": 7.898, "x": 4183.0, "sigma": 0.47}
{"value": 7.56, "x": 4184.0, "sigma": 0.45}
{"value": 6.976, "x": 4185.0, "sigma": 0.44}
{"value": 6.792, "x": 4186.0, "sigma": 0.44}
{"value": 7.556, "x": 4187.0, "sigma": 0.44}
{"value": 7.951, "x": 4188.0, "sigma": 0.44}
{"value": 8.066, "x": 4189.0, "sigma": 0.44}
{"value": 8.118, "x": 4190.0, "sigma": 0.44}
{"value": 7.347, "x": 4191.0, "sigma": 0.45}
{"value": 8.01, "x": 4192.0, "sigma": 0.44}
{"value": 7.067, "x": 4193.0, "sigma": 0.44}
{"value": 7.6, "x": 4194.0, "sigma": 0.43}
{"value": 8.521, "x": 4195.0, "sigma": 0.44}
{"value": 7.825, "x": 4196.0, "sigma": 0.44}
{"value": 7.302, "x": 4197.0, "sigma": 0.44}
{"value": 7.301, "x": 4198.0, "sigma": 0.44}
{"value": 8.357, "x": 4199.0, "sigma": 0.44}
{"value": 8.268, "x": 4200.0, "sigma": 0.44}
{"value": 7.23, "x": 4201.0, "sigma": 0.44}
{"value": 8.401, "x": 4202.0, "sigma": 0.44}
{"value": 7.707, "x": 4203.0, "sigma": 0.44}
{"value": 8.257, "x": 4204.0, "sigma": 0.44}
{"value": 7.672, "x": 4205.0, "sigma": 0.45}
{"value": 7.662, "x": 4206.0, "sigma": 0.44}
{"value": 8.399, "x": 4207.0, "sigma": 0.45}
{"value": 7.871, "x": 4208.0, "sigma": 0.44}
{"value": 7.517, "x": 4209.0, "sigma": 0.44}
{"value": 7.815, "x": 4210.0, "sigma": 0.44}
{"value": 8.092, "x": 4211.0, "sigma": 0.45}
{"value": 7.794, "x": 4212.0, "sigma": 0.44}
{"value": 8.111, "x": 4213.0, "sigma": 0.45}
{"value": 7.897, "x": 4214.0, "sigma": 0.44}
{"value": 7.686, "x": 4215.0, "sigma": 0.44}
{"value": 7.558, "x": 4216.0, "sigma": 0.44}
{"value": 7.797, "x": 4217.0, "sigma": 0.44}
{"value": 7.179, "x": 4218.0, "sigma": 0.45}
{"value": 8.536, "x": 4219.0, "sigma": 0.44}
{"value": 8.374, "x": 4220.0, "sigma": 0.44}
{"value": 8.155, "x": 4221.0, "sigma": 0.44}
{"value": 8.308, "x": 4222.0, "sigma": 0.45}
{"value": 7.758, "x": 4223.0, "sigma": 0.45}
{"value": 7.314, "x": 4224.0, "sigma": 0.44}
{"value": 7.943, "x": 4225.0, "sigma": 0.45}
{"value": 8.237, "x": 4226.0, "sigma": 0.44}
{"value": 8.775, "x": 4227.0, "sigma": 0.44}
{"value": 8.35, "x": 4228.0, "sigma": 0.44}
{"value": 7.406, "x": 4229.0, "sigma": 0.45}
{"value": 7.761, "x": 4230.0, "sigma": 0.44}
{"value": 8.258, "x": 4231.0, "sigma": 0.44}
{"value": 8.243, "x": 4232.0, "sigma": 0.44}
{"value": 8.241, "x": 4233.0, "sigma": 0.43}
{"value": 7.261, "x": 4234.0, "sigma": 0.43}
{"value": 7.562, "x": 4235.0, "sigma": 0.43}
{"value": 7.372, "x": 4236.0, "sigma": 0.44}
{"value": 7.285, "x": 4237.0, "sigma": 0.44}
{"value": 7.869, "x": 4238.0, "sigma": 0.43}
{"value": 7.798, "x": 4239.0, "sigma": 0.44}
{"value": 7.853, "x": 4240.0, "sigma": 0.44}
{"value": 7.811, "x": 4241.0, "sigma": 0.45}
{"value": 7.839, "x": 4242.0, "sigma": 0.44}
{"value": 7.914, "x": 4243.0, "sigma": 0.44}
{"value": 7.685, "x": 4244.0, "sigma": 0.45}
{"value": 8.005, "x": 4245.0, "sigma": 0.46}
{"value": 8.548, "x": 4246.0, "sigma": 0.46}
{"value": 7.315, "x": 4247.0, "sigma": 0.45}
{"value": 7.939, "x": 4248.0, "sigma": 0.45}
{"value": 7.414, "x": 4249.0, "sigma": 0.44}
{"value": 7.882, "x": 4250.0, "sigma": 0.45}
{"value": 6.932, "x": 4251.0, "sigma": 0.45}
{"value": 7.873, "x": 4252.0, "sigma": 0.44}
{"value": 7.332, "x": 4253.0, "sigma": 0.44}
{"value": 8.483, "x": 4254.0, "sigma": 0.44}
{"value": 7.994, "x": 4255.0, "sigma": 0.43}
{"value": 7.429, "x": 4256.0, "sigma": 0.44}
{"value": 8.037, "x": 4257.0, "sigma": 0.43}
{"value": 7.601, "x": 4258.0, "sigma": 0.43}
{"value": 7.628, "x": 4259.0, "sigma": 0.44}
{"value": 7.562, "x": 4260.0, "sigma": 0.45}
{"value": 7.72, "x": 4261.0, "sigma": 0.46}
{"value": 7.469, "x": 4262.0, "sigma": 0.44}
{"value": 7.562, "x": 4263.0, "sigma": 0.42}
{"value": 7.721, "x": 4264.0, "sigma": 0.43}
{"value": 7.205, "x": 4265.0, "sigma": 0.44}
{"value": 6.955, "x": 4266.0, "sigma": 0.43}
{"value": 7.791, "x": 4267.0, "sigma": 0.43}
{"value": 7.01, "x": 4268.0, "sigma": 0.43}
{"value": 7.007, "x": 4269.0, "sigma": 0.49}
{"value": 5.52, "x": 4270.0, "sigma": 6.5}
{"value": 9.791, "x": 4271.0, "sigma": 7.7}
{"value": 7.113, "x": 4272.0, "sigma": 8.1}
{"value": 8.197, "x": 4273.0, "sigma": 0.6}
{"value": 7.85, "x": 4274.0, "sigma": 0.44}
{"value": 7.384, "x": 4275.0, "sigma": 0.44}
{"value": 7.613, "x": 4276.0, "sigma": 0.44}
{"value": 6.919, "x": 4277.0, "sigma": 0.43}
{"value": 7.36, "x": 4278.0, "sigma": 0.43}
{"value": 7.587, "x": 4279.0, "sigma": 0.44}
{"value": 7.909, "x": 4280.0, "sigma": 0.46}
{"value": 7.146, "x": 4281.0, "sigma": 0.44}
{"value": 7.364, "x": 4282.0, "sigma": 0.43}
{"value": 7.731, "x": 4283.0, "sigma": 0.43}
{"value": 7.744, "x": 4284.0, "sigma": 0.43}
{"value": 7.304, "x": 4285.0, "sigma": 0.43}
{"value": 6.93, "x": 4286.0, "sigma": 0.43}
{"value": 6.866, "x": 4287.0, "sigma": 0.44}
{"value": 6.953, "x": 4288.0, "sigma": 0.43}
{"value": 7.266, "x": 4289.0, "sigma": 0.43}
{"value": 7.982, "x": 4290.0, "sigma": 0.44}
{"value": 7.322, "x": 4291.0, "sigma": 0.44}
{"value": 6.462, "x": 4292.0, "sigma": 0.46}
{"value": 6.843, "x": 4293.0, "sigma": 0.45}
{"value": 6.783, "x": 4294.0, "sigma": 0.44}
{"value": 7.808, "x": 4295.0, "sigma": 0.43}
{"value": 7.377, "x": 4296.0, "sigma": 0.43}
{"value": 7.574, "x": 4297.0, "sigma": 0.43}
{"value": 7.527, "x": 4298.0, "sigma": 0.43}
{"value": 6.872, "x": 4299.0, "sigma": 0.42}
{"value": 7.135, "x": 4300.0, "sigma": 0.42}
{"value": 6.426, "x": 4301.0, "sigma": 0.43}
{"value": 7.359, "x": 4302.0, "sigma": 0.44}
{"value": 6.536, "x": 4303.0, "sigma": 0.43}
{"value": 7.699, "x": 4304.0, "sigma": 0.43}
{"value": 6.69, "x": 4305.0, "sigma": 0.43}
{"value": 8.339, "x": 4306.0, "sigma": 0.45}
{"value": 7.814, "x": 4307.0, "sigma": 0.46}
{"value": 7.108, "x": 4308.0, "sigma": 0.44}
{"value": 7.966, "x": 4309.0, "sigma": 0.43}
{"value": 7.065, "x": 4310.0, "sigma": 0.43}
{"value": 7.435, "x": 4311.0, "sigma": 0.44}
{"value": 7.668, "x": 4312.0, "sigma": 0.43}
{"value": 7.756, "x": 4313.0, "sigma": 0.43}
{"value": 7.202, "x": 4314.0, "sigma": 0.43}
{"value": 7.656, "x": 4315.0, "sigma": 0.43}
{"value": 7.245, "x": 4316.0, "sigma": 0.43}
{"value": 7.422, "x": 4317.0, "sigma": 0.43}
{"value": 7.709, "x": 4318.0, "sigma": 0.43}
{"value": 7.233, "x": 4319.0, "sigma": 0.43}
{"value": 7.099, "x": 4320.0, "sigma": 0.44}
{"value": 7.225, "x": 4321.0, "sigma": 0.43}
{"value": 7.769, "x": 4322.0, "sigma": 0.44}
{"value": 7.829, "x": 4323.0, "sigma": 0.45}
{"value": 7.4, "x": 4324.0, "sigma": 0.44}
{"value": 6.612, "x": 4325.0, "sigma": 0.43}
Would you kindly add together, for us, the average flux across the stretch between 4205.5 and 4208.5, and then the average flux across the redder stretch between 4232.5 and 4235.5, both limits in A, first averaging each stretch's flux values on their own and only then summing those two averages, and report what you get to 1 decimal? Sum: 15.7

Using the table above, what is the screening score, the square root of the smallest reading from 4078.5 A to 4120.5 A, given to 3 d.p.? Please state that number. 1.706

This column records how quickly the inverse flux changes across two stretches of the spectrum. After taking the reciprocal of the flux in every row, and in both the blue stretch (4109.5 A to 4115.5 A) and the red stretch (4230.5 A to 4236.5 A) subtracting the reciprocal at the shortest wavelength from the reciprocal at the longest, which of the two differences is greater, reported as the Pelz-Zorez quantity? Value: 0.015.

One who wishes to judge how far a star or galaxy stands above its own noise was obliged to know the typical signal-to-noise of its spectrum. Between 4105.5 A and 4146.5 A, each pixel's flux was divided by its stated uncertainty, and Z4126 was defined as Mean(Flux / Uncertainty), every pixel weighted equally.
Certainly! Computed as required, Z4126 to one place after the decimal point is 17.0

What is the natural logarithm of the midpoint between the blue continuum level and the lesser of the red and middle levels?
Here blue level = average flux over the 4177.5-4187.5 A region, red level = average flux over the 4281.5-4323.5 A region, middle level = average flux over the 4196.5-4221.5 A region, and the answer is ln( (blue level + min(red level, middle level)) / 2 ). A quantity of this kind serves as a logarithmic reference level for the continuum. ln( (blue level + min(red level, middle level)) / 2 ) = 2.003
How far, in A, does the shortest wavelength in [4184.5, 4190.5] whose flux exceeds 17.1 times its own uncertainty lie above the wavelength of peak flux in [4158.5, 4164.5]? 26 A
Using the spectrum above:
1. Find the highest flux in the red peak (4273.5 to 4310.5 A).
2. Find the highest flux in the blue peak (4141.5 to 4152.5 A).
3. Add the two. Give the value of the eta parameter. 16.8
